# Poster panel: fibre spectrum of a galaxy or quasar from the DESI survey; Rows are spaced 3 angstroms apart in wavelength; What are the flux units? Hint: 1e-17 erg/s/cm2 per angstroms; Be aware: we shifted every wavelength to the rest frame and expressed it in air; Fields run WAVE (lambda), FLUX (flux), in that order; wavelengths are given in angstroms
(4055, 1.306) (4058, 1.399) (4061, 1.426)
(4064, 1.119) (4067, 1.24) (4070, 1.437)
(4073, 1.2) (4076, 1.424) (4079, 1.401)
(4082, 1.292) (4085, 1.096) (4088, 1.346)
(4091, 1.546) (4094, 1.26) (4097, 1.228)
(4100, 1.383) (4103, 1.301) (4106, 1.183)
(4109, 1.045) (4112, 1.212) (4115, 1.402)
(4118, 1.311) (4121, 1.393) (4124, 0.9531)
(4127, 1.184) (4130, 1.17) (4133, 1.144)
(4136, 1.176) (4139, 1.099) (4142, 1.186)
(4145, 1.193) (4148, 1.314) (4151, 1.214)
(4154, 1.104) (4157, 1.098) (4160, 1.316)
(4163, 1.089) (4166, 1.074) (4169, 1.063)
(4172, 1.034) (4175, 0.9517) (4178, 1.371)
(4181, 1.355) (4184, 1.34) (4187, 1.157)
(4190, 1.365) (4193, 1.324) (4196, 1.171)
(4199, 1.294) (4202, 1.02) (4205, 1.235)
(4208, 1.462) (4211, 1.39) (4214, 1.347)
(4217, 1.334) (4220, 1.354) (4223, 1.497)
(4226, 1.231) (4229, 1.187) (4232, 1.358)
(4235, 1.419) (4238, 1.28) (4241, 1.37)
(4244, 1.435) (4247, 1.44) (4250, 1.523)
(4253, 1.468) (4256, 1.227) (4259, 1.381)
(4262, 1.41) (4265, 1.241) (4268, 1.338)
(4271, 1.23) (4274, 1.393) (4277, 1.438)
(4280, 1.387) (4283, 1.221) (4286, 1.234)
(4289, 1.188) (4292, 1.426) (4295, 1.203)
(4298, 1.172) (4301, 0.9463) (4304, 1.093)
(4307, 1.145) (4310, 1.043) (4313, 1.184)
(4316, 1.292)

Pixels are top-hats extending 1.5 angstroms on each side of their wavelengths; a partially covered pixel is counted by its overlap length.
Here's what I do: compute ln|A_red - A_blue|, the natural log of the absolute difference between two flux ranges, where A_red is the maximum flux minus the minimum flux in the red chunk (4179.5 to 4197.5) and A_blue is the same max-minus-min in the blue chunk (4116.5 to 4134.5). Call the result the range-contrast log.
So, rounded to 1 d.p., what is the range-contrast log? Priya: -1.5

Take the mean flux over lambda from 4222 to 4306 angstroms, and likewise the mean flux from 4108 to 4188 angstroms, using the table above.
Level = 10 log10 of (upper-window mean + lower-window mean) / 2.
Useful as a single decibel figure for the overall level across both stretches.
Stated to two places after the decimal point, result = 0.96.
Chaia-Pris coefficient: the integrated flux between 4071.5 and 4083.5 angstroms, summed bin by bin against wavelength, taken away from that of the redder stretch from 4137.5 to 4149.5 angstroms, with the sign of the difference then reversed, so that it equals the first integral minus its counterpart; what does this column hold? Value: 1.6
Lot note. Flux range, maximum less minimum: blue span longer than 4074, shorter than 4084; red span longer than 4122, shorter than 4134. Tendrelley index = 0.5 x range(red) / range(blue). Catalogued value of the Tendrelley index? 0.87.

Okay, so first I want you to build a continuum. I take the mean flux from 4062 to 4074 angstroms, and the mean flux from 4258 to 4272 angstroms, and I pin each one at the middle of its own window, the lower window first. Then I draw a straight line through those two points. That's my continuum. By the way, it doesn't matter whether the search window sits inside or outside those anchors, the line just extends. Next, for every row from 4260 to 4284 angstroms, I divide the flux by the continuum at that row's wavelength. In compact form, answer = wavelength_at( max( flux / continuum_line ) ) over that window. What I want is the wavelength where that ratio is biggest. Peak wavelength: 4277 angstroms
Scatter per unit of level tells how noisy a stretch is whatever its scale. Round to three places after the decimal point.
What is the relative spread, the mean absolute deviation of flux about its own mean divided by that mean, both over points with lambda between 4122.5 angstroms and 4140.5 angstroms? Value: 0.056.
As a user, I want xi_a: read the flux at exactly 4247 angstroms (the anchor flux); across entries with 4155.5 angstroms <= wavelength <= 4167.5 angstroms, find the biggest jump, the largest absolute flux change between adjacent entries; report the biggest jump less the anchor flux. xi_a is -1.21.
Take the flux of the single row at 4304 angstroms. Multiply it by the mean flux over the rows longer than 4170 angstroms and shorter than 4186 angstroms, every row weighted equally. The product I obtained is 1.32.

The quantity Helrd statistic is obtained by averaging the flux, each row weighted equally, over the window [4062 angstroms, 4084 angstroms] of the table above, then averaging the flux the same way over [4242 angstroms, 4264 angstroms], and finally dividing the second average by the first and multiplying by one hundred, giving 108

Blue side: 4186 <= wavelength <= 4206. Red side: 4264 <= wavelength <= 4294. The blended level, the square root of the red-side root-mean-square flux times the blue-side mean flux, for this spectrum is 1.27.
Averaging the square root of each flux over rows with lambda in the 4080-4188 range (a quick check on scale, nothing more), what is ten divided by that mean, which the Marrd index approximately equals 9.10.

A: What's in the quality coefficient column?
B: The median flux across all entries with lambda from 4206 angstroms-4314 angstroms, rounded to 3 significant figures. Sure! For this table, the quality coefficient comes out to 1.34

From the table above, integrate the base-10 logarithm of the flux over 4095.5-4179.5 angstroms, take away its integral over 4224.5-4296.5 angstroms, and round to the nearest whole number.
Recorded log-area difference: -3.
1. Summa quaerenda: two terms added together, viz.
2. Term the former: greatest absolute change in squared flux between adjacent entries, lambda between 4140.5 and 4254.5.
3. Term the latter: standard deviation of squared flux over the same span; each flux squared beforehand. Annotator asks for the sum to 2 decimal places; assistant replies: 1.34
